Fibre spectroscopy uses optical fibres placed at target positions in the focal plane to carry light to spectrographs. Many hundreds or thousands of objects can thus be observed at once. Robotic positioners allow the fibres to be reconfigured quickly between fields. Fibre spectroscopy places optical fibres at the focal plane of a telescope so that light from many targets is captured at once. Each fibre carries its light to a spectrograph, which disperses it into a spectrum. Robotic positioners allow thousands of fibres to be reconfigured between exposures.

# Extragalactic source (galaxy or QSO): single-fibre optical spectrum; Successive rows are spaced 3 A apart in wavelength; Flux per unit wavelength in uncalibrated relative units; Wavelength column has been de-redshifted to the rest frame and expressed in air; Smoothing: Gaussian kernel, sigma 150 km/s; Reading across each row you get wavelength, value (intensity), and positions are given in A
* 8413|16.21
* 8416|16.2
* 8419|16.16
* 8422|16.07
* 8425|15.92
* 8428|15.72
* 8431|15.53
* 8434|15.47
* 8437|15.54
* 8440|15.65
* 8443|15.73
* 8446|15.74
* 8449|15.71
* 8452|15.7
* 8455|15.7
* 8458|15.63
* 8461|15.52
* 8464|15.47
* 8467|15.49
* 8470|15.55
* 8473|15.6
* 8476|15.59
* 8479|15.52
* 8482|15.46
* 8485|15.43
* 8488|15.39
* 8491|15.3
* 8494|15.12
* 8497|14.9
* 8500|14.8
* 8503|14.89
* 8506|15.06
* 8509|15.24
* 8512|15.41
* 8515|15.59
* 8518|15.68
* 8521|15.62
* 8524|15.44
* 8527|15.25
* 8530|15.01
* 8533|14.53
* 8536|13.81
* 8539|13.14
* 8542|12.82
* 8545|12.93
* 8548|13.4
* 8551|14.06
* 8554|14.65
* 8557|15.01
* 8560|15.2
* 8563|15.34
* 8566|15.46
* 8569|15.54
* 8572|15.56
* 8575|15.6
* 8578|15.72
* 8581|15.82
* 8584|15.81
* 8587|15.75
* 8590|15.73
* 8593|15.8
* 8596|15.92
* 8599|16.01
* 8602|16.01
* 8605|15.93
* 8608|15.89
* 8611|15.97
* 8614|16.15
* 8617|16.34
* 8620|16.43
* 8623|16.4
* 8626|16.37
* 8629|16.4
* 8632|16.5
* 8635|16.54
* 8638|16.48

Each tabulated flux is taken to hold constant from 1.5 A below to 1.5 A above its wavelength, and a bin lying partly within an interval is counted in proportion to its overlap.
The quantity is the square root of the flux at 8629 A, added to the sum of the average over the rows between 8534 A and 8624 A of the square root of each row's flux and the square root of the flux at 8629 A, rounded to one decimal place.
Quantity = 12.0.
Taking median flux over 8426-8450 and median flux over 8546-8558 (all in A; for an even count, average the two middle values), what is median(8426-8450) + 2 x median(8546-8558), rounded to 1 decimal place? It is 44.4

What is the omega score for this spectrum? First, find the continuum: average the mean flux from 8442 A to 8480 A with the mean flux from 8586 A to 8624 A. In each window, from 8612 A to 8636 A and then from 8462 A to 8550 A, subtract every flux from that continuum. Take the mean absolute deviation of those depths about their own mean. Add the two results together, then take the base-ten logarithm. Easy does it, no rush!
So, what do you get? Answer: -0.14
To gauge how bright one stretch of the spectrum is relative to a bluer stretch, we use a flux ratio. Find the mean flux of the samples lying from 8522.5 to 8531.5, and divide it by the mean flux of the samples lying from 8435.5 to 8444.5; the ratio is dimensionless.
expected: 0.97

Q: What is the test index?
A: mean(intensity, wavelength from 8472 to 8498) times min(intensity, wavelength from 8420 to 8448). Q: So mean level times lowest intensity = 238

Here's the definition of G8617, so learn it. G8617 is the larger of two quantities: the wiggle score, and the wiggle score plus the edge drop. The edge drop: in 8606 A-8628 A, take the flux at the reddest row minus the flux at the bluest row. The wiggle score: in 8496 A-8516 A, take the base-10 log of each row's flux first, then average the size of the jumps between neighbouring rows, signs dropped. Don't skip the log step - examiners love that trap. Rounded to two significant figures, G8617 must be 0.48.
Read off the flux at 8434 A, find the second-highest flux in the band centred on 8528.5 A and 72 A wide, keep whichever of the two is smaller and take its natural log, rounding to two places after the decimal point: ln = 2.74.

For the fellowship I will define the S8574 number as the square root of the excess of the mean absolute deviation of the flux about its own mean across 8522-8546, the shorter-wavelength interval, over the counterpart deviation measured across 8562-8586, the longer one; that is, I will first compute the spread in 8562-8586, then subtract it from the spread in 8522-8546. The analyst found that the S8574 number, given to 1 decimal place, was 0.9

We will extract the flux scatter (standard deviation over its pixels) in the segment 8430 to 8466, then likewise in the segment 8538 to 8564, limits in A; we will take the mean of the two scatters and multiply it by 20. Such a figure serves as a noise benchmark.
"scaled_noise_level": 11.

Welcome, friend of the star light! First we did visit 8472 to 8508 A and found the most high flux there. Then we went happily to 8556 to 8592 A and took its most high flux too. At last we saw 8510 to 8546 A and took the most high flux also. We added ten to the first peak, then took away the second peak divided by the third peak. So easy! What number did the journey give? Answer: 24.6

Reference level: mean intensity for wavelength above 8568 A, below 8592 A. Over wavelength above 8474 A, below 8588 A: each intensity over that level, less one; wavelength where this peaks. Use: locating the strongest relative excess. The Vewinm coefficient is 8581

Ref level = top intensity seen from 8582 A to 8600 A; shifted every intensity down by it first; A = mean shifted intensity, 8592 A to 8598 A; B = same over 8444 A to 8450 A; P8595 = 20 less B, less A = 20.4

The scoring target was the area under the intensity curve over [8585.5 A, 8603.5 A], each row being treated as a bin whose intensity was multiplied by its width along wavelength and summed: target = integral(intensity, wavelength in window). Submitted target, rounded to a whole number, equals 286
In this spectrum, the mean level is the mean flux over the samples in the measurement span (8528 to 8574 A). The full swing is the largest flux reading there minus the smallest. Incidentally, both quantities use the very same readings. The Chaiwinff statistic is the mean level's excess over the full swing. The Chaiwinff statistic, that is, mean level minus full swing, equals 11.7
